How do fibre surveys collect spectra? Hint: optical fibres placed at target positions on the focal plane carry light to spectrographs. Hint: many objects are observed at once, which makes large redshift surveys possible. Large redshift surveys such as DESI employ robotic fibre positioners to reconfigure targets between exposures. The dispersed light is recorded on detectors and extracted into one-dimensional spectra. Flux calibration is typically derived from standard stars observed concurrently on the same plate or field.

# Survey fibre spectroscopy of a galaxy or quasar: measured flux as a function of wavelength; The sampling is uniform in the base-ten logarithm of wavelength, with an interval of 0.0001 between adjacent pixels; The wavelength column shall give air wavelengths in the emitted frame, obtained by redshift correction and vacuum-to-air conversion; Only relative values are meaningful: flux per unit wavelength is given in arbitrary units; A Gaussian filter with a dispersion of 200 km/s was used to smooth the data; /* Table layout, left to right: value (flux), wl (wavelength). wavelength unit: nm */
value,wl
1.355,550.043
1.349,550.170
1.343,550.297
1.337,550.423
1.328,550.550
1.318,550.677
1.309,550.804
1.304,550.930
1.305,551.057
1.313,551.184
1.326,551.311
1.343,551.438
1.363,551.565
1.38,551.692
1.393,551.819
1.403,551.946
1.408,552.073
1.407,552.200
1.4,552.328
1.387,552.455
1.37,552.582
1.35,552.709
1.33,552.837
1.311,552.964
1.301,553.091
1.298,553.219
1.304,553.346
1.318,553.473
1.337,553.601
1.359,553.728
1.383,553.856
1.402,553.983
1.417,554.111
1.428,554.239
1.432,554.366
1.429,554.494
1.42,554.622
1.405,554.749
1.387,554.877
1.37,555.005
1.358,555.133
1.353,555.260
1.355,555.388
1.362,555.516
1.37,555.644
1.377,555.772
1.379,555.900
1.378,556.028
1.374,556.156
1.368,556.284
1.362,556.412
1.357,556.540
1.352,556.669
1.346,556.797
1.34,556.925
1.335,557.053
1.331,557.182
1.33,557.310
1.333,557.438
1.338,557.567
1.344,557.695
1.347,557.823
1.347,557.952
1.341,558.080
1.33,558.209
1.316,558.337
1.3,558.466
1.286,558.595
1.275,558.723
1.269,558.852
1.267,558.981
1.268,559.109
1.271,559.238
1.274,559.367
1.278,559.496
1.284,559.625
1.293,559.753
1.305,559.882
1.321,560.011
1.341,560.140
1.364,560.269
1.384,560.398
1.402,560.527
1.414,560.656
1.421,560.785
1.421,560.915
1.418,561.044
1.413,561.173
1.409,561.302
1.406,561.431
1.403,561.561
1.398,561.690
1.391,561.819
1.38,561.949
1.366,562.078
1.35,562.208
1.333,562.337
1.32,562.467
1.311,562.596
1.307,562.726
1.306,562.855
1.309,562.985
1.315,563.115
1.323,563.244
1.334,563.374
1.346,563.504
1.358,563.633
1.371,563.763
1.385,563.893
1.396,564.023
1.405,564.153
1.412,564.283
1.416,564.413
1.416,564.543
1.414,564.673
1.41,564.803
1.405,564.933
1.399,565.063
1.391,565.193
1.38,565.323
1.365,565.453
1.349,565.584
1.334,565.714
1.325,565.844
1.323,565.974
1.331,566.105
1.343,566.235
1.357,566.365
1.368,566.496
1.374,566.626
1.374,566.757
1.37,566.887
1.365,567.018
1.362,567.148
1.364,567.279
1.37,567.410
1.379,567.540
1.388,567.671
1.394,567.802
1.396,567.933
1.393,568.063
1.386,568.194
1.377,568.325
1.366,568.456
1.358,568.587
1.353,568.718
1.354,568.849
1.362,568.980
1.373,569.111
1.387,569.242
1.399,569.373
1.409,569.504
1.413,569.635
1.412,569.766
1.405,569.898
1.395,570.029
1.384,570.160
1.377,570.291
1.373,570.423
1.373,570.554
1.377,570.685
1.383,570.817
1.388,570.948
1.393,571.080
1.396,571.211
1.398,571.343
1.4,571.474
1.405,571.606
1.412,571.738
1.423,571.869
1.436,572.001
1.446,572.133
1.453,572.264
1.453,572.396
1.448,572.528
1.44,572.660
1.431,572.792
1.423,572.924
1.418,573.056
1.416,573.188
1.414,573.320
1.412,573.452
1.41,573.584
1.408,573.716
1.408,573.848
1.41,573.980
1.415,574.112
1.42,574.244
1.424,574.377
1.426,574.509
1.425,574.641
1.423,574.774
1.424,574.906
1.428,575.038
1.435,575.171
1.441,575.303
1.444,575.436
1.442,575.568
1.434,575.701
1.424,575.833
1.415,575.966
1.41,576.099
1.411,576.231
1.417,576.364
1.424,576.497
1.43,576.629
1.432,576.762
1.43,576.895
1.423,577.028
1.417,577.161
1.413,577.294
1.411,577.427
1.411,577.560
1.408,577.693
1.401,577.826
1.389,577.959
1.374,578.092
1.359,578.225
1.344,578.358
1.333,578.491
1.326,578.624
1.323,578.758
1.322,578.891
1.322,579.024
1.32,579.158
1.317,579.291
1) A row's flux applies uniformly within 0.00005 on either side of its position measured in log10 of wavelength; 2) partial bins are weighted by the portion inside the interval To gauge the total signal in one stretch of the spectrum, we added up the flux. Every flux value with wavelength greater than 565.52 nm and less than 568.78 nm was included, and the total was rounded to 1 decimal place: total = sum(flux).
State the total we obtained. 34.1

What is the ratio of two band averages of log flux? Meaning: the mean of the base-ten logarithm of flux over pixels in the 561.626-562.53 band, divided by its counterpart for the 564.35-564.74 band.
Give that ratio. 0.89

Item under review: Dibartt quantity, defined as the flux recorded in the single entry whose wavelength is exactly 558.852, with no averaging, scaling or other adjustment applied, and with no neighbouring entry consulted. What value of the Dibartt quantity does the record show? 1.269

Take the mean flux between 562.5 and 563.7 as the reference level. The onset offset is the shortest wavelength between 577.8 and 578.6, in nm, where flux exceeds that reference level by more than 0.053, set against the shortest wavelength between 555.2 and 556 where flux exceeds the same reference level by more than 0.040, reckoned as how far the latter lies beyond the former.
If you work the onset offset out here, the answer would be -22.18 nm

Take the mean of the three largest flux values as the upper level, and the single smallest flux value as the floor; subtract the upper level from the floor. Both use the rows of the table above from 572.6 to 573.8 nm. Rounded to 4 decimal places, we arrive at -0.0233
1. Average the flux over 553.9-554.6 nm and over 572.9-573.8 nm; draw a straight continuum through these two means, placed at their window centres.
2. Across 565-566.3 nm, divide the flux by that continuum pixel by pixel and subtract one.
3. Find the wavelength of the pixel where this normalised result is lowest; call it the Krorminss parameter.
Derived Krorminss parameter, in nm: 565.974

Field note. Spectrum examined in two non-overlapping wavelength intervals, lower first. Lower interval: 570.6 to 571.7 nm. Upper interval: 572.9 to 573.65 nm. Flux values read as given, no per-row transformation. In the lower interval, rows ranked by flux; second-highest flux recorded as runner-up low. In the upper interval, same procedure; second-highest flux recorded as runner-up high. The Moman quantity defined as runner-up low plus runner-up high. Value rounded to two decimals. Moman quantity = 2.82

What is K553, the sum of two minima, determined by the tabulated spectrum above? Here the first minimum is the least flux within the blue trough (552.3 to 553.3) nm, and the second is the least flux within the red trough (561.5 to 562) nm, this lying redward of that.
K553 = 2.68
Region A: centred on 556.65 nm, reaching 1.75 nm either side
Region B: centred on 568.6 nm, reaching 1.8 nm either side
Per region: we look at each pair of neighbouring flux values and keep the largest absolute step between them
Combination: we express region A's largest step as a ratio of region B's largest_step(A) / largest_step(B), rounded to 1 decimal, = 1.0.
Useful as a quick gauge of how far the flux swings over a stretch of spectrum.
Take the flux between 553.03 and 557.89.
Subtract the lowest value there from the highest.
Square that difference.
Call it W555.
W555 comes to 0.0180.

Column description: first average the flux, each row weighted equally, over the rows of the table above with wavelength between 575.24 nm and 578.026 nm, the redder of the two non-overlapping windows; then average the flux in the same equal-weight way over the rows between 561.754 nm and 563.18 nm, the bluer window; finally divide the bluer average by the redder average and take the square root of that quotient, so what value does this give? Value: 0.970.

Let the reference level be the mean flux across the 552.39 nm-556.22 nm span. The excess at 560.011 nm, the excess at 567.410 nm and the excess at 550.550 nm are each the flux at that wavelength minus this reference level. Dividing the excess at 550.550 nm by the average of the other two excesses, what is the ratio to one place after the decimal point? 1.8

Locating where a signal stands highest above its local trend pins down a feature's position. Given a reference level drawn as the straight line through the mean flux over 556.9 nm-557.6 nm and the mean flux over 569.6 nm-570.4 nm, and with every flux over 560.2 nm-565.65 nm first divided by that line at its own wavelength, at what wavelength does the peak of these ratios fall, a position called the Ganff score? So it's 560.785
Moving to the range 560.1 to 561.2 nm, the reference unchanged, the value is 560.785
